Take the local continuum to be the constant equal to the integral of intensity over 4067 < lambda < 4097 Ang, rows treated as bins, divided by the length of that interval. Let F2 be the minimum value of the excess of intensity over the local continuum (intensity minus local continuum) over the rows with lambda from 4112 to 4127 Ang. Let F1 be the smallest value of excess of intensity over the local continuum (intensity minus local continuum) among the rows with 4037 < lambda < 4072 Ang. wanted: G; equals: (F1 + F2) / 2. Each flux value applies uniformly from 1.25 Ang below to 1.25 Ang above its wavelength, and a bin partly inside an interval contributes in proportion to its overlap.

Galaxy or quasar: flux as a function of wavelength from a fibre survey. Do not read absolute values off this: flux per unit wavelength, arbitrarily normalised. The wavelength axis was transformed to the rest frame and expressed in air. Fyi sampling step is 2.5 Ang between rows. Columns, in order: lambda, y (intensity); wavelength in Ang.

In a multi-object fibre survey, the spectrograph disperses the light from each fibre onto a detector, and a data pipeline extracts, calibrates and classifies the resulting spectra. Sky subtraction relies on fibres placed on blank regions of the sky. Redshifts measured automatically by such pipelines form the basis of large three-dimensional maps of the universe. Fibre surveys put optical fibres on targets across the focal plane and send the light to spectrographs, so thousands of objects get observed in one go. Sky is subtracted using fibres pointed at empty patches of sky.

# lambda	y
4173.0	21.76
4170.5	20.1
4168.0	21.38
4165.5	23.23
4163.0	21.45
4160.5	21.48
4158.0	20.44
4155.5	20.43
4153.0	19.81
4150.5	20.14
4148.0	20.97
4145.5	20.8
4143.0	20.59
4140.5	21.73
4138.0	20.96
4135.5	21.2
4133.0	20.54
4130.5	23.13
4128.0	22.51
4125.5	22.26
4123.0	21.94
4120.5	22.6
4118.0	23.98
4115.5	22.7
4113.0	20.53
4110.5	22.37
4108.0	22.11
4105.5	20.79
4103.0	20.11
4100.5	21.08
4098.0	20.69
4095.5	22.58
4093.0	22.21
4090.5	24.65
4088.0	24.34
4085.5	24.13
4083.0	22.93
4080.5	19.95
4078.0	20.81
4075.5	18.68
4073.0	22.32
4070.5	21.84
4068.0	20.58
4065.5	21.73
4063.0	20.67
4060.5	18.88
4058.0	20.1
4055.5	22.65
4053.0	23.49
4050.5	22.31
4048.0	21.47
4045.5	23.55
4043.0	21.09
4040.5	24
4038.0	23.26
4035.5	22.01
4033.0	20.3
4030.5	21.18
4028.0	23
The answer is -2.4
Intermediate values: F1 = -3.2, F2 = -1.6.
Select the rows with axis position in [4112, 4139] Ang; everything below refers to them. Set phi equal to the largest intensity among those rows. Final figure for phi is 23.98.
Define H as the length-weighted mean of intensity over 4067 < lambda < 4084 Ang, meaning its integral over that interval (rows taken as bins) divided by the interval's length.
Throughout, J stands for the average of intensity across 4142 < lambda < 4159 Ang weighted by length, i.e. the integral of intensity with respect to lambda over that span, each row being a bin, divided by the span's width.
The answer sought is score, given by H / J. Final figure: 1.03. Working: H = 21.0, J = 20.5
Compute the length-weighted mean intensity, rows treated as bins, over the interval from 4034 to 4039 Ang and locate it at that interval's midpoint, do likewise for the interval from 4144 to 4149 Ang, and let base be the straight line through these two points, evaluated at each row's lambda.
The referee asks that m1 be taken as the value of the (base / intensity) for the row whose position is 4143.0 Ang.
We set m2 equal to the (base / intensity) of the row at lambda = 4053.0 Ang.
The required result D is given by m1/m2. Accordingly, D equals 1.07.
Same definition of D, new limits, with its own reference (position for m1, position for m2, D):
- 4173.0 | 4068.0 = 0.88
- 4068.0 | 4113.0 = 1.03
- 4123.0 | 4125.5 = 1.02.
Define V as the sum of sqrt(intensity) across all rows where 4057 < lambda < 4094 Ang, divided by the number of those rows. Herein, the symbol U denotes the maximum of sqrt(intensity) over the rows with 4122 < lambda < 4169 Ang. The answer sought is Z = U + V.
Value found 9.46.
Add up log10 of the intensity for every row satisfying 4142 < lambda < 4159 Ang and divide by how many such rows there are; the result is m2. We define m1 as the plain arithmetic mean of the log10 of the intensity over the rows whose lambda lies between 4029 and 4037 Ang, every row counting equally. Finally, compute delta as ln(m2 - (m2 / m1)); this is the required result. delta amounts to -1.13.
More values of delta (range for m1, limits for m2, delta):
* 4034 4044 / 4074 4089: -1.05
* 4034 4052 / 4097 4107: -1.07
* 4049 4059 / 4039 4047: -1.06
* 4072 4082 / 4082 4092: -1.12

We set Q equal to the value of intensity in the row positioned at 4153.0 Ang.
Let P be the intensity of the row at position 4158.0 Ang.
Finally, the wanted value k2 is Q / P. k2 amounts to 0.97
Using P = 20.44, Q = 19.81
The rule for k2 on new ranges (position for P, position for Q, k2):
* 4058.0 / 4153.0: 0.99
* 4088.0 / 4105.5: 0.85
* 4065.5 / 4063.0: 0.95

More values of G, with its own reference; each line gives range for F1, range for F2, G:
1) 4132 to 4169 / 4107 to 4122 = -1.9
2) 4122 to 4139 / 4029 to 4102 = -2.5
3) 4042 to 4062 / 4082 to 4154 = -2.7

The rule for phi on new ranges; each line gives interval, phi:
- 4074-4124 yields 24.65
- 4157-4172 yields 23.23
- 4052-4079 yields 23.49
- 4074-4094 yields 24.65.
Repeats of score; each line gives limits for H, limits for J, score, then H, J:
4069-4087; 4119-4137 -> 0.98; 21.5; 22.0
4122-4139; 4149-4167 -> 1.04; 21.8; 21.0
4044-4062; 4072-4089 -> 1.00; 21.8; 21.8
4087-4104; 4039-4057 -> 0.98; 22.2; 22.6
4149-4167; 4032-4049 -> 0.94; 21.0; 22.3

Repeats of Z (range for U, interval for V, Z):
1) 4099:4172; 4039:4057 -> 9.66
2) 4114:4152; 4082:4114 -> 9.61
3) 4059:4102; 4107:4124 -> 9.69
